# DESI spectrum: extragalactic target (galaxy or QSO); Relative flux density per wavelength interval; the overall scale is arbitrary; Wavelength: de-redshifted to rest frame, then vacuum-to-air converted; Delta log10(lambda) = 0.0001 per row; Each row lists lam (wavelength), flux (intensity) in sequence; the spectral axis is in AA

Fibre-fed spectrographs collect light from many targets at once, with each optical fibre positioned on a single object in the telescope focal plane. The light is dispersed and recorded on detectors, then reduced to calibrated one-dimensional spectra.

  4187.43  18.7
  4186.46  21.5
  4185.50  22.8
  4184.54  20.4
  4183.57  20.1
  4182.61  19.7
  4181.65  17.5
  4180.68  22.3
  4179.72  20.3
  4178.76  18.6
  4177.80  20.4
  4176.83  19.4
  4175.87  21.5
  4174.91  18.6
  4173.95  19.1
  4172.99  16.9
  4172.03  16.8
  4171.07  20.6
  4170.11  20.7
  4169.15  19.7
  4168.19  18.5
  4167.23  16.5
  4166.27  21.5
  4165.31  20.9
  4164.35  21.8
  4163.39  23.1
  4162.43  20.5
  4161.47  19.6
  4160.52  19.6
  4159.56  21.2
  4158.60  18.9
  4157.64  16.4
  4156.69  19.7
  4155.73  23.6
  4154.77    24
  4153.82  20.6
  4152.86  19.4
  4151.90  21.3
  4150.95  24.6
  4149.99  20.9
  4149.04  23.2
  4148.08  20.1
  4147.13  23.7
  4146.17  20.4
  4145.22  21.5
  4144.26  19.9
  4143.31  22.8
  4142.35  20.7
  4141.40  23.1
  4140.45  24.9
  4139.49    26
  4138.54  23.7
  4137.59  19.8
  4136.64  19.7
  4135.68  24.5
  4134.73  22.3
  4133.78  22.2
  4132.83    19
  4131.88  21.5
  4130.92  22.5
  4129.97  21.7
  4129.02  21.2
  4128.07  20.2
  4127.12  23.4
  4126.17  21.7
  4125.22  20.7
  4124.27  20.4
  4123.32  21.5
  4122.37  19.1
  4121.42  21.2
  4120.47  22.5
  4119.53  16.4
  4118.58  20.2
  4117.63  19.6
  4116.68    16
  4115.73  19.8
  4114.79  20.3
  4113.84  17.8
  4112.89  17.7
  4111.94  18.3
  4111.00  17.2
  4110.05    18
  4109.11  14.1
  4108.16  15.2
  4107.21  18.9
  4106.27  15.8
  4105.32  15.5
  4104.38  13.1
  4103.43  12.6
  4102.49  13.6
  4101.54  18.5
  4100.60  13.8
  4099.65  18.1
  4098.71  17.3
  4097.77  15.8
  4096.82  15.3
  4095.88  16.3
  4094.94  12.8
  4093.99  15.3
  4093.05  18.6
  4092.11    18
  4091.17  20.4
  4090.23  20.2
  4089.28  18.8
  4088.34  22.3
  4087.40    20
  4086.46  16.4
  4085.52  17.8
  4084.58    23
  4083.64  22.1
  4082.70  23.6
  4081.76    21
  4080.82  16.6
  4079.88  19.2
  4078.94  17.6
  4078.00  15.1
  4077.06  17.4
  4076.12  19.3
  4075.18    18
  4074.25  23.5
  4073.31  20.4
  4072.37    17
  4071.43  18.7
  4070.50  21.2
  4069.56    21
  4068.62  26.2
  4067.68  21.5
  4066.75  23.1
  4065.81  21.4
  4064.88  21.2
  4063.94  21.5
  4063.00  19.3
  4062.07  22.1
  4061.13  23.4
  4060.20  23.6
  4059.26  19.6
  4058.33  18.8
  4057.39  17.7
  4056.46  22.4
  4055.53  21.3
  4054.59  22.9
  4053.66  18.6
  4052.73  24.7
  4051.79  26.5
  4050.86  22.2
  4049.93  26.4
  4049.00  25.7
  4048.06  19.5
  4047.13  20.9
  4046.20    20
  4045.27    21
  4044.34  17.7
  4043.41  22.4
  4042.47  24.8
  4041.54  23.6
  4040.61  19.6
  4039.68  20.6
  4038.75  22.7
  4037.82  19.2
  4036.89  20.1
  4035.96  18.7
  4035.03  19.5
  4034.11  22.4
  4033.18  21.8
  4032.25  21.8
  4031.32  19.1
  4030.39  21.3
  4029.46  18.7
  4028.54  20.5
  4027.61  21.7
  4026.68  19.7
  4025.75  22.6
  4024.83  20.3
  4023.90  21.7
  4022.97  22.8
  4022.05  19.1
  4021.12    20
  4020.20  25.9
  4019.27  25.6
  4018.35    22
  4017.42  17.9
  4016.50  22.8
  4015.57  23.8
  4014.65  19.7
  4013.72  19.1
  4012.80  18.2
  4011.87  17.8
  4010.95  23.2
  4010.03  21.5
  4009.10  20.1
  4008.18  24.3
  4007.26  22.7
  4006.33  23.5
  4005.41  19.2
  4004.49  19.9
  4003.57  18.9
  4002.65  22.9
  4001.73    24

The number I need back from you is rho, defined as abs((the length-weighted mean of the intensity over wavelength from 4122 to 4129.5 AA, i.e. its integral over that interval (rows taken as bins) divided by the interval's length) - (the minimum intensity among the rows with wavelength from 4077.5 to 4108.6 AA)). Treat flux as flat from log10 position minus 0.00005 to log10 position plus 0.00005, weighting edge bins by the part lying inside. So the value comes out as 8.5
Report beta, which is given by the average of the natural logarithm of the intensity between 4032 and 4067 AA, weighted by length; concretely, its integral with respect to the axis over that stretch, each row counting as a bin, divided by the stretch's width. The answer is 3.06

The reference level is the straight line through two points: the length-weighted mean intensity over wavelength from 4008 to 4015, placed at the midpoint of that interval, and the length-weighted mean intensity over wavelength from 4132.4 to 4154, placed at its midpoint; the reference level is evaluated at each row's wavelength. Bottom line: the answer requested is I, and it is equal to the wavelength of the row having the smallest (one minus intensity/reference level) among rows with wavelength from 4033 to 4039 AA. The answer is 4038.75 AA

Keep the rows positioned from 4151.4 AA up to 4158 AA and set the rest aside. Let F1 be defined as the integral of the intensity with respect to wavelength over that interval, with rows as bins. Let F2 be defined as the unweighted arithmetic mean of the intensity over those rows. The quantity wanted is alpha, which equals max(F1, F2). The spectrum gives 137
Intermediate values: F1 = 137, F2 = 20.7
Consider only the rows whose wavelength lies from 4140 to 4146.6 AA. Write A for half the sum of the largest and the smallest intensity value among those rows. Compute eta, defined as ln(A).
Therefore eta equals 3.11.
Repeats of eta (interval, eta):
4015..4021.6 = 3.09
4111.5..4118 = 2.90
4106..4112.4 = 2.80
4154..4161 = 3.01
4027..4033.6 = 3.01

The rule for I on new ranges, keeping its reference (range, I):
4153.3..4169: 4154.77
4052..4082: 4068.62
